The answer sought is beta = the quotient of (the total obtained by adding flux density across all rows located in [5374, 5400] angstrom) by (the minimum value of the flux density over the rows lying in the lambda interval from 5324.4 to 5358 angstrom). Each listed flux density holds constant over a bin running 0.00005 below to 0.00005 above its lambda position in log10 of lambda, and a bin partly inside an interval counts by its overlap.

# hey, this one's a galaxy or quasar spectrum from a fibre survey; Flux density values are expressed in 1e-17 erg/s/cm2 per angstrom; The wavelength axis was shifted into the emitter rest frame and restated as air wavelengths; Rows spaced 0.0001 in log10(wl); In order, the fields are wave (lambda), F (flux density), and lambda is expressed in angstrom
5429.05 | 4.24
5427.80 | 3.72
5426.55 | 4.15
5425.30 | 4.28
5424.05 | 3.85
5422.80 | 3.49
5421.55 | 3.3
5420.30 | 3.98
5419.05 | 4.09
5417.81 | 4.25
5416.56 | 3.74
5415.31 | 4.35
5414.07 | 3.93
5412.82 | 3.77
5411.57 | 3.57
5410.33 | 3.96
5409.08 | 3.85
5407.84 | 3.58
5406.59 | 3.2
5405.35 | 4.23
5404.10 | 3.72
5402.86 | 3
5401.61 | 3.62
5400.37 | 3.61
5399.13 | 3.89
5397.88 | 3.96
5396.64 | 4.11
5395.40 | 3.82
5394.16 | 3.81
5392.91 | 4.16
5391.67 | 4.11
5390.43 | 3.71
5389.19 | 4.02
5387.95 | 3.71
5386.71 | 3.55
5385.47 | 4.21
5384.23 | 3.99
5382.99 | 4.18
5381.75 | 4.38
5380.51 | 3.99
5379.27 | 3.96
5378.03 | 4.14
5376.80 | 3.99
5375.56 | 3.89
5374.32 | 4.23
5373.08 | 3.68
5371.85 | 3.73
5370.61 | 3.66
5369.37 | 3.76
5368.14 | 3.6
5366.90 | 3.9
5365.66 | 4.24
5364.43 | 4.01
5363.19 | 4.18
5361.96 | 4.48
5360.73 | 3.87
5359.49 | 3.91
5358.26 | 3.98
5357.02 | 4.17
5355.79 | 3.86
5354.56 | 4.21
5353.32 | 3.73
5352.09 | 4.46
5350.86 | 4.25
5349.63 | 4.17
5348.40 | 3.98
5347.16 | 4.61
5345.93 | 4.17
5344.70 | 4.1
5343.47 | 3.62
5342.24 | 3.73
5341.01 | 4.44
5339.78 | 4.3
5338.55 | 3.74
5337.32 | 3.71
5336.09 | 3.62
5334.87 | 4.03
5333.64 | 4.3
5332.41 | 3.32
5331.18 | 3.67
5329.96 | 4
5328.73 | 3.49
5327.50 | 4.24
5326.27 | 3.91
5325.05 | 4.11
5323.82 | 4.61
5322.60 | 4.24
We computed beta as 25.2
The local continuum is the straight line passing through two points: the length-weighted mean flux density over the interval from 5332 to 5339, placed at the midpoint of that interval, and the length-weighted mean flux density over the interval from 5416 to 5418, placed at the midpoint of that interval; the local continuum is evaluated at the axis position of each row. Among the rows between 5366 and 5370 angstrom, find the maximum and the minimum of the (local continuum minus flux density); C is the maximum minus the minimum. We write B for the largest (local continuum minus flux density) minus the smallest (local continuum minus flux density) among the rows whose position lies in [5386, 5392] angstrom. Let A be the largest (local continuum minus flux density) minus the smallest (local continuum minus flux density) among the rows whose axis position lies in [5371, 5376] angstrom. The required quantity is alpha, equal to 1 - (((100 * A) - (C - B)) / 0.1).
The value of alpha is -549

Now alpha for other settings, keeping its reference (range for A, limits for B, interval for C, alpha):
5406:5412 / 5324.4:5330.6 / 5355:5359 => -757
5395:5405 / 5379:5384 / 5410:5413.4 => -1120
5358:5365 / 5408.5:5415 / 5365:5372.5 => -604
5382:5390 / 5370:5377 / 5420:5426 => -657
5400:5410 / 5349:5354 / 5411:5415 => -1228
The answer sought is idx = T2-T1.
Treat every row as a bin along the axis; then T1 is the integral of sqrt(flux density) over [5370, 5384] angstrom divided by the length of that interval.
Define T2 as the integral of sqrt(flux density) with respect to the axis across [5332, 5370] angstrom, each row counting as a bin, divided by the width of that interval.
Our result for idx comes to 0.01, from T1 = 2.00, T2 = 2.00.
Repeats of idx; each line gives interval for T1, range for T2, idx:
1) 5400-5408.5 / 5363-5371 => 0.09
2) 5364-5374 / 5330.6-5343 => 0.01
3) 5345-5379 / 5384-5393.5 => -0.02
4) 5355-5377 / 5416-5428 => -0.02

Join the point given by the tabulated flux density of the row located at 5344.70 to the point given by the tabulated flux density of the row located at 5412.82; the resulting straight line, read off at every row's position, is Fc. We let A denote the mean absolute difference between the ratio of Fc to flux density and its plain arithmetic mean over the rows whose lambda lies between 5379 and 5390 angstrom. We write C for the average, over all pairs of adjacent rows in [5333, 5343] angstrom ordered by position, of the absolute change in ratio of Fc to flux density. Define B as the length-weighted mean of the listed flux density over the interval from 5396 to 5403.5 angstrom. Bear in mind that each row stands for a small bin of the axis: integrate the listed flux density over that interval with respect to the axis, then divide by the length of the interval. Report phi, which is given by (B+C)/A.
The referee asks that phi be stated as 85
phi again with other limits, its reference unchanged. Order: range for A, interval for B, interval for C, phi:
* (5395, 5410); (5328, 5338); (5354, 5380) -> 51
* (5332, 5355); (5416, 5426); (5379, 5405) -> 50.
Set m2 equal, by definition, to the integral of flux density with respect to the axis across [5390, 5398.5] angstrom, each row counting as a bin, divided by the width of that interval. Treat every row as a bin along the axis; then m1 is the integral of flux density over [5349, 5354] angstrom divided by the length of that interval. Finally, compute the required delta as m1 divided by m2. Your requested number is 1.05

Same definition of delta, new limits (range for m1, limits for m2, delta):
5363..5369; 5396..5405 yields 1.07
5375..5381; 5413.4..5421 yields 0.99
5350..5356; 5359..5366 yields 1.00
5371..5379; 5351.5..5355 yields 0.96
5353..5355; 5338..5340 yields 1.00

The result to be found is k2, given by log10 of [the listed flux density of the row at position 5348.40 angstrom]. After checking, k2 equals 0.600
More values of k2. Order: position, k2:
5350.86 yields 0.628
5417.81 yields 0.628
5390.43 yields 0.569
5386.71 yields 0.550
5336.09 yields 0.559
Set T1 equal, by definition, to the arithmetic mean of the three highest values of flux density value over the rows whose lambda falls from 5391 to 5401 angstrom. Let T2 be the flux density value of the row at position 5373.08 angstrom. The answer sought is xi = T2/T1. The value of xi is 0.89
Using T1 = 4.13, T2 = 3.68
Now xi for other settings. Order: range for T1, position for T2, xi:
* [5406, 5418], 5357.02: 1.00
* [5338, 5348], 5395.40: 0.86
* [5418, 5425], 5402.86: 0.76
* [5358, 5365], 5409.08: 0.91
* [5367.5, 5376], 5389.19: 1.02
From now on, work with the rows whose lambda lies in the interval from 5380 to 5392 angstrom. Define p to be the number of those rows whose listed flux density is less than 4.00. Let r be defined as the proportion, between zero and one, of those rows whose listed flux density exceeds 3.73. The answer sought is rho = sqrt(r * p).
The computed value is 1.87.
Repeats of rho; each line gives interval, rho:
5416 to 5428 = 2.05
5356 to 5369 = 2.12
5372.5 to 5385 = 2.32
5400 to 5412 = 1.64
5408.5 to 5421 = 2.51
